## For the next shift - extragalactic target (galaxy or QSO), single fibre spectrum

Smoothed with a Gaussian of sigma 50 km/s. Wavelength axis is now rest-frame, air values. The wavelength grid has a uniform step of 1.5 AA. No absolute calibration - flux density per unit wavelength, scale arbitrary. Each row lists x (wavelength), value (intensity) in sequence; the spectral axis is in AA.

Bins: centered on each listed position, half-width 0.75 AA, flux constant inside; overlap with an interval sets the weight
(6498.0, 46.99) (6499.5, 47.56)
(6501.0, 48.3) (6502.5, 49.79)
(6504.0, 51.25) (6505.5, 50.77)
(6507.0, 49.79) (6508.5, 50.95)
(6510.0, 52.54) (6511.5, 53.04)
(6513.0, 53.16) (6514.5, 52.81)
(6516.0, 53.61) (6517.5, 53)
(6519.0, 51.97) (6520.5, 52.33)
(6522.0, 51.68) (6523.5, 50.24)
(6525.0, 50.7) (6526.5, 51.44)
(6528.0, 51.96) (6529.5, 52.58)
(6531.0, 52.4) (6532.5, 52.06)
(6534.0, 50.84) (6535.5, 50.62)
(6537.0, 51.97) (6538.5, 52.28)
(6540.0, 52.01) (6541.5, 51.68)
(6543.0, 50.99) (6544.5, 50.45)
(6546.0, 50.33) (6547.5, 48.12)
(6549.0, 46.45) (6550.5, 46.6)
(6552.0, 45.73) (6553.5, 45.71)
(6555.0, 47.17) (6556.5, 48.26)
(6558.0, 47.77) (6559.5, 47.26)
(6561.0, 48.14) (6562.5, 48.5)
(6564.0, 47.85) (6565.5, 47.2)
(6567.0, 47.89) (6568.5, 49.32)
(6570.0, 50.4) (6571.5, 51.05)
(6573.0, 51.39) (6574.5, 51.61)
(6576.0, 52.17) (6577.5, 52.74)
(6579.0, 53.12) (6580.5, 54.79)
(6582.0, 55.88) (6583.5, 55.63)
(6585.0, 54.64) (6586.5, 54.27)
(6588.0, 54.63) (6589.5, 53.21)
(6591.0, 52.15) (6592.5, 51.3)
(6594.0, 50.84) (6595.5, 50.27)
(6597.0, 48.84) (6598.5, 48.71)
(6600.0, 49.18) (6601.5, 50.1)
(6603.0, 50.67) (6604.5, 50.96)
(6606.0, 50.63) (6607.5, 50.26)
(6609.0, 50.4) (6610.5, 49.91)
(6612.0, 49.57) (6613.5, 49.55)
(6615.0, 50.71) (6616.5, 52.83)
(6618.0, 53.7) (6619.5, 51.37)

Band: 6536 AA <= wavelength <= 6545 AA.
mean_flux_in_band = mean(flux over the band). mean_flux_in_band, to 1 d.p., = 51.6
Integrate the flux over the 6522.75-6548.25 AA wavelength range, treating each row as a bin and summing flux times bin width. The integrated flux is 1306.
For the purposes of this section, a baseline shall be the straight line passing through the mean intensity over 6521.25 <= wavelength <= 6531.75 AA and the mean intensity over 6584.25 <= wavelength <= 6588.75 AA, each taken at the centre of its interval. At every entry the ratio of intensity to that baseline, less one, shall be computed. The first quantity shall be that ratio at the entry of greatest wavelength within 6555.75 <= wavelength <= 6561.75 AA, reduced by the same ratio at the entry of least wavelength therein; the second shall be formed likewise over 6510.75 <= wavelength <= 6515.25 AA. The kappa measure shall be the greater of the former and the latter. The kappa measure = -0.01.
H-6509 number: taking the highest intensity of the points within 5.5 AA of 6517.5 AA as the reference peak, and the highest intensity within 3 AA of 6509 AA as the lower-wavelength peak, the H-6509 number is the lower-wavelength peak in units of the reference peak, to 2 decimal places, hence 0.99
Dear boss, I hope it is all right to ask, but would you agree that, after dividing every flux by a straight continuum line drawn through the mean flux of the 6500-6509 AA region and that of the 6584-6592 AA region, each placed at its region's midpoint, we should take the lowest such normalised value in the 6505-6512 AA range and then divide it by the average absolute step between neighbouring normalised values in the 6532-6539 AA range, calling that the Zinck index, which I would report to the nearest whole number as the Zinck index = 66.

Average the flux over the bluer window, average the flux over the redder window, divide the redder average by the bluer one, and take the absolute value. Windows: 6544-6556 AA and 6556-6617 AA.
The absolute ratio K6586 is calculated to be 1.07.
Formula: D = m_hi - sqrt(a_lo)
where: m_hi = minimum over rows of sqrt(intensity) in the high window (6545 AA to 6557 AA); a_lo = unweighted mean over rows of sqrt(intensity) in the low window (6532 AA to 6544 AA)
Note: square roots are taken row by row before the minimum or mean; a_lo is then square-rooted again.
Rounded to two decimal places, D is 4.08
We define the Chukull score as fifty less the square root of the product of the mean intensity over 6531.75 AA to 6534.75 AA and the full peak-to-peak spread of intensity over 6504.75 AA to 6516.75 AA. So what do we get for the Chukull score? 36.0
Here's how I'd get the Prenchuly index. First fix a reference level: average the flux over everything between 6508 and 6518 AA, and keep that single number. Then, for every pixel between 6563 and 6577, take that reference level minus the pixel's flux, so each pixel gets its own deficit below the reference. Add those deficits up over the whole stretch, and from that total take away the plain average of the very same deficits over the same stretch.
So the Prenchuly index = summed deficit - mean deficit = 23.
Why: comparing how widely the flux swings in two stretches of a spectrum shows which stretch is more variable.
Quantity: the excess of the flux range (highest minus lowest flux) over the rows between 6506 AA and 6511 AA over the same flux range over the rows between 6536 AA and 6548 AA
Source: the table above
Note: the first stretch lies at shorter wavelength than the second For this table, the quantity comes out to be -1.4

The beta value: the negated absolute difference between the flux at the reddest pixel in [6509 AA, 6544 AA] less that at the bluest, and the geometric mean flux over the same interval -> -53.5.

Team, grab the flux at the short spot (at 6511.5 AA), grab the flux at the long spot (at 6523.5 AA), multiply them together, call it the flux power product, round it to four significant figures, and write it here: 2665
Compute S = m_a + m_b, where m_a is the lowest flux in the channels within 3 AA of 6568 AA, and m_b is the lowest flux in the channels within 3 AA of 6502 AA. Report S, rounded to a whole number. 95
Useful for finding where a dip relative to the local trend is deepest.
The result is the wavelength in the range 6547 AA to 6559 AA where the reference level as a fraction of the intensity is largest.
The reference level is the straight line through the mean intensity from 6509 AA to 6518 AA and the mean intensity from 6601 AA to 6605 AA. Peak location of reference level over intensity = 6552.0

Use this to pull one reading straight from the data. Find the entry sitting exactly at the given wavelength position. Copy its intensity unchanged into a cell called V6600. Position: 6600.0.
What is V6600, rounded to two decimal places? 49.18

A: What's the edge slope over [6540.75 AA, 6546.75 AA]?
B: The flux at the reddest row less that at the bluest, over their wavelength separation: -0.30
